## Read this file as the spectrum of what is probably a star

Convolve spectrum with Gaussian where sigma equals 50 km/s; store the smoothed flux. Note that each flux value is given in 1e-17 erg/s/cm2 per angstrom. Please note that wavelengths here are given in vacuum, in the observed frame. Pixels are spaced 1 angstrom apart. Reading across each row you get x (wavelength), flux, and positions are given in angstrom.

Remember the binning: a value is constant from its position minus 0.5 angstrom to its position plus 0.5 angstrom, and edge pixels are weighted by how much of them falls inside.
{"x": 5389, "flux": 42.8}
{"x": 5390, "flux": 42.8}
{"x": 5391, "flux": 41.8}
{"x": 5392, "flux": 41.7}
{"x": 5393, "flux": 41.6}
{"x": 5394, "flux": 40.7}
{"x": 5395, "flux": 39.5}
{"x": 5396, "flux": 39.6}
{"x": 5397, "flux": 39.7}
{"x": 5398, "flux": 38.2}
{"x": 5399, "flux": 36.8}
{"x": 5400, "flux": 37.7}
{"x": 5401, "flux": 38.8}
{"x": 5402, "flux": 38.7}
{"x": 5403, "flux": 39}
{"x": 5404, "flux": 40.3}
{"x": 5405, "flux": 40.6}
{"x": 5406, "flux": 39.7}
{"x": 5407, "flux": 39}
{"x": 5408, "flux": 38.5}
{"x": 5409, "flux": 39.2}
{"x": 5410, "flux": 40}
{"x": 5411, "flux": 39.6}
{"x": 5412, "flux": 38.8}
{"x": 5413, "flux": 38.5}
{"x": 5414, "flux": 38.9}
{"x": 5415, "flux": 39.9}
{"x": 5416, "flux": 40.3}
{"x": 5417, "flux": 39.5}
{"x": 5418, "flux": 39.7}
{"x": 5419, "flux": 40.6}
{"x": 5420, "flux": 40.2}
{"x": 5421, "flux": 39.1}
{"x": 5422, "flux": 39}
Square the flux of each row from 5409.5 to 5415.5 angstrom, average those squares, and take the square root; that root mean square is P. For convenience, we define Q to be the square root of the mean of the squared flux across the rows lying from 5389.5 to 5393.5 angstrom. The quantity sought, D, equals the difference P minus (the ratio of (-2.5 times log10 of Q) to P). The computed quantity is 39.4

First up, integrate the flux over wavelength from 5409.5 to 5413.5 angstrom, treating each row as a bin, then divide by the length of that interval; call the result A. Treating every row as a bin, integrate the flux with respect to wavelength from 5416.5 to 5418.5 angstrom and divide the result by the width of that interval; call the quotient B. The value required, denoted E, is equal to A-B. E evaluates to -0.4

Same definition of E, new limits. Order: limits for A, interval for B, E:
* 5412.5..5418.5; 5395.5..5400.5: 1.1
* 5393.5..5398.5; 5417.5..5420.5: -0.6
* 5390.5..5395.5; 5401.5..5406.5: 1.4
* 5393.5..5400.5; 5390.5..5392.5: -2.9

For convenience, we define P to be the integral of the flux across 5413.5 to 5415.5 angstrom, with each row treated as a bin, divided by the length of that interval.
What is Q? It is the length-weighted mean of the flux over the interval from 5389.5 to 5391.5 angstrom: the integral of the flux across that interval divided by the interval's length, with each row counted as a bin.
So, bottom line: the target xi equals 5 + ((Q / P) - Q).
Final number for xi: -36.2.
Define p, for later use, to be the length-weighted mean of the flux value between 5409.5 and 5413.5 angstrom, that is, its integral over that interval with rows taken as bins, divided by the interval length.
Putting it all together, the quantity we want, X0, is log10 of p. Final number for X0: 1.59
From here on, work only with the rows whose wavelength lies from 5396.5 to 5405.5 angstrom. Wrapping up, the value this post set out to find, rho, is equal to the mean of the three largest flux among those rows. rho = 40.2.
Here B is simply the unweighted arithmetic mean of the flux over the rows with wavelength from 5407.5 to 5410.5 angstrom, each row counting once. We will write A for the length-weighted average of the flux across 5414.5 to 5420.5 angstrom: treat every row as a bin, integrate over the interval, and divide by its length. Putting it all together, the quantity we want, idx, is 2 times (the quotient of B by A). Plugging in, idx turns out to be 1.96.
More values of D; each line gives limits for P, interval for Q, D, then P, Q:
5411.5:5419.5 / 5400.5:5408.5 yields 39.6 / 39.5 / 39.3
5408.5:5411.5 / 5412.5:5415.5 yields 39.7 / 39.6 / 39.1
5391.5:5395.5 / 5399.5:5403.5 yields 41.0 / 40.9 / 38.6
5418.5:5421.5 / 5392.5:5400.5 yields 40.1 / 40.0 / 39.3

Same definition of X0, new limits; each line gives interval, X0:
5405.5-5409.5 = 1.59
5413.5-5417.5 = 1.60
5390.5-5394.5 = 1.62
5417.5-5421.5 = 1.60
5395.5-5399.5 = 1.59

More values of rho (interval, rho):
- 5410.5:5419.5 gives 40.3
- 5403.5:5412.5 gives 40.3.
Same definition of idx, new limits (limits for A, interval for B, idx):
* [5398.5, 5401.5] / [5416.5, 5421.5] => 2.11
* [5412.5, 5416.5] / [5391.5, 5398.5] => 2.04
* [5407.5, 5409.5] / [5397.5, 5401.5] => 1.95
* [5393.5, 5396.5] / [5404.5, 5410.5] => 1.98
